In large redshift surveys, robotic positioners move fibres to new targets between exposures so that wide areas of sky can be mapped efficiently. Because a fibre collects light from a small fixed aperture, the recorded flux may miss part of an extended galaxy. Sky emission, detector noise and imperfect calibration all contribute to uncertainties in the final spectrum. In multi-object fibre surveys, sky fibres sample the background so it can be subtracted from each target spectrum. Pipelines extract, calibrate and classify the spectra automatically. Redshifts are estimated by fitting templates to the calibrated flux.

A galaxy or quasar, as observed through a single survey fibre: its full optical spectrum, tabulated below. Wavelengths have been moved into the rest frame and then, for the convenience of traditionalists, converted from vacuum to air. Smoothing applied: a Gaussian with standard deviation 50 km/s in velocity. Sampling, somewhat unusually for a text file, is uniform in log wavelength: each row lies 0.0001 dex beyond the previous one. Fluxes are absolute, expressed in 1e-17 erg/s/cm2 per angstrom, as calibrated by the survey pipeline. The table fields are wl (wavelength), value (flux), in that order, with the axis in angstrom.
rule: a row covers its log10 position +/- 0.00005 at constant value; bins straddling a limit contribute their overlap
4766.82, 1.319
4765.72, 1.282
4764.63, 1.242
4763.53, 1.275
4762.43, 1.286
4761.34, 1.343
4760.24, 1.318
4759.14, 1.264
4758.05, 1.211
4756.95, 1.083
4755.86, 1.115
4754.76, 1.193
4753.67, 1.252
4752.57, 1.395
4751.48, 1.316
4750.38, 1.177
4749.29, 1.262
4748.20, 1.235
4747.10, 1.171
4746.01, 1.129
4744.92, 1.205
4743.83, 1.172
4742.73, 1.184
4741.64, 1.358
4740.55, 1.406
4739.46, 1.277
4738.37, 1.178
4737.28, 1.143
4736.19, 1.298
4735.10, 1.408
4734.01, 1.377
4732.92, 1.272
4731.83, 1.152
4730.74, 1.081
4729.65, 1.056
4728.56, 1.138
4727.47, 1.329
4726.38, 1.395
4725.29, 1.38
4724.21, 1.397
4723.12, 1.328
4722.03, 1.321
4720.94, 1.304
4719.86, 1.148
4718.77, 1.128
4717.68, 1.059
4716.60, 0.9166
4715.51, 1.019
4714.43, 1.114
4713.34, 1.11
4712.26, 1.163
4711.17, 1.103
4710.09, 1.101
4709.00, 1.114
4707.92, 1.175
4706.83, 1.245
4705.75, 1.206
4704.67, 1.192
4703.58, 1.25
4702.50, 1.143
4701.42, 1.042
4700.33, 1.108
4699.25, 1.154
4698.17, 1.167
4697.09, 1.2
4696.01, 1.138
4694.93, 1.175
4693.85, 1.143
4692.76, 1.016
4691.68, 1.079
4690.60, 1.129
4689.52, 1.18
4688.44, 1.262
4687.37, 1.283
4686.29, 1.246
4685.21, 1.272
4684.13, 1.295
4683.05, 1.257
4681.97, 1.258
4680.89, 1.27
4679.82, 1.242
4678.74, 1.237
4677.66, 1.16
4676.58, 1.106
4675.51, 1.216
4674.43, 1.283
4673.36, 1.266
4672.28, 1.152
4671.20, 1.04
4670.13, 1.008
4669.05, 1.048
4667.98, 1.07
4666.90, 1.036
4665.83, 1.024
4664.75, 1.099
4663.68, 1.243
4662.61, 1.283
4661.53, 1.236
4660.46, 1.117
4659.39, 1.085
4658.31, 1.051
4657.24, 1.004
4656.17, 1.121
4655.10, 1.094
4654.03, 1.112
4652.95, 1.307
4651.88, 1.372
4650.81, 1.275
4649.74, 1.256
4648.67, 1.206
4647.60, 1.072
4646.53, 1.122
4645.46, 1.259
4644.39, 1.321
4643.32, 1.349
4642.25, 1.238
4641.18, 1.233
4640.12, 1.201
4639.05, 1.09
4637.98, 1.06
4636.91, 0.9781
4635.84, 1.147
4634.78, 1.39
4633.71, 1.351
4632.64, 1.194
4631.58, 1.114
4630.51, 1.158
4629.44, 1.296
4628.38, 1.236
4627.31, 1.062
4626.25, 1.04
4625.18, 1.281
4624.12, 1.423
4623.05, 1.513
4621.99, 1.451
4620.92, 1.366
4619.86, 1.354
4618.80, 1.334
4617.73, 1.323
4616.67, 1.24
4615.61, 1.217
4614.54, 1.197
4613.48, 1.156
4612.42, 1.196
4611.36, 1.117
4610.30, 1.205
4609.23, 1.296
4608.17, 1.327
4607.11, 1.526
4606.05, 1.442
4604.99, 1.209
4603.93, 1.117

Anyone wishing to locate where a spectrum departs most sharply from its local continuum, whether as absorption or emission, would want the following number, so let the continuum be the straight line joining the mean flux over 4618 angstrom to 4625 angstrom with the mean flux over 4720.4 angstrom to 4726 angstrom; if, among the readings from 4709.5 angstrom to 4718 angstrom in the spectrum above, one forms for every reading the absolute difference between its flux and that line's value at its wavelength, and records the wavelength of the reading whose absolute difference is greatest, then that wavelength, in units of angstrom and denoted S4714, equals 4716.60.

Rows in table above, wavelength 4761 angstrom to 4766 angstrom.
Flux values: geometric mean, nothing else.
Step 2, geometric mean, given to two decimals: 1.29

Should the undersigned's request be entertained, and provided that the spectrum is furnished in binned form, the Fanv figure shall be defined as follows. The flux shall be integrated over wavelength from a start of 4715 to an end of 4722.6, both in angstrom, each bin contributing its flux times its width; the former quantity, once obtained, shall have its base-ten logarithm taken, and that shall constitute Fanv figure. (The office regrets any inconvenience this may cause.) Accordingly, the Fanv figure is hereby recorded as 0.933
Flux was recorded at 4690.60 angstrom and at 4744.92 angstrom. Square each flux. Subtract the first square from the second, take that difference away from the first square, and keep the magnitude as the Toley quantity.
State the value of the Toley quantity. 1.1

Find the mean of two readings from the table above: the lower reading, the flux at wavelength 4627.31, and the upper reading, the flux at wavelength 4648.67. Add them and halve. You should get 1.13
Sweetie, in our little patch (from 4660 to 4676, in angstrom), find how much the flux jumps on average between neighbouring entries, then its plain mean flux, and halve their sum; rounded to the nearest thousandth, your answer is 0.602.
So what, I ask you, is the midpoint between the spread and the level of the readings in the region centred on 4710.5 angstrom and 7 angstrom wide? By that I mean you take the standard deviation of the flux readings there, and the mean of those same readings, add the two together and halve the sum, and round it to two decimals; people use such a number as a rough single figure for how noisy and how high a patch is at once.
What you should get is 0.58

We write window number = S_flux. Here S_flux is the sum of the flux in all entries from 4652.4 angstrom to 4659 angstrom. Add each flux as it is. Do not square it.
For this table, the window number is 7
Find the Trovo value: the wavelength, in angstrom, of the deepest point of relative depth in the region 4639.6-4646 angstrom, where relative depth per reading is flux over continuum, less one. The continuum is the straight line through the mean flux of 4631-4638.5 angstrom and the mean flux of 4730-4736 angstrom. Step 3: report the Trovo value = 4640.12 angstrom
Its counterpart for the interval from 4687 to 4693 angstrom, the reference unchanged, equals 4692.76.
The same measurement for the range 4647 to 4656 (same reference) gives 4647.60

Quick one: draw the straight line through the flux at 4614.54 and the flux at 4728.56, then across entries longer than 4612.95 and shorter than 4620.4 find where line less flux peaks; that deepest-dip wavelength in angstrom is 4613.48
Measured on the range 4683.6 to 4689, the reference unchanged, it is 4686.29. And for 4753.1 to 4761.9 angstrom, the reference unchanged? 4756.95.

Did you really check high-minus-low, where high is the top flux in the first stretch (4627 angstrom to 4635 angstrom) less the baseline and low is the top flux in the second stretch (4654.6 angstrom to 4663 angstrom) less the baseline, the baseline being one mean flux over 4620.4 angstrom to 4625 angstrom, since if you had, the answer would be 0.11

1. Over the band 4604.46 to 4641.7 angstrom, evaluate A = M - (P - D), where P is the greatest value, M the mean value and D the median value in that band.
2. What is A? 0.96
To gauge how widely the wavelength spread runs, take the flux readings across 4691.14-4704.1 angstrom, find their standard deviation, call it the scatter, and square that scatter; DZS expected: 0.004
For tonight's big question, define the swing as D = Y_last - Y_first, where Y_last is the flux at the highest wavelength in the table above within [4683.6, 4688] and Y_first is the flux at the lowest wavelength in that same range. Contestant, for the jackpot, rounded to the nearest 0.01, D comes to -0.01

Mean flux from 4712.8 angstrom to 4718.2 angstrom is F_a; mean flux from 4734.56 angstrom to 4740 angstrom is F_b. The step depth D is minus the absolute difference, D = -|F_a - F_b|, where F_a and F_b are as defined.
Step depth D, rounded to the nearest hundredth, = -0.22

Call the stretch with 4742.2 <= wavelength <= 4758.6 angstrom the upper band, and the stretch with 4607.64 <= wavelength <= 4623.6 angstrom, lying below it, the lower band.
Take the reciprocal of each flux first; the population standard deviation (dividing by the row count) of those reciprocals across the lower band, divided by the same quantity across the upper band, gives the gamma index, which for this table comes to 1.25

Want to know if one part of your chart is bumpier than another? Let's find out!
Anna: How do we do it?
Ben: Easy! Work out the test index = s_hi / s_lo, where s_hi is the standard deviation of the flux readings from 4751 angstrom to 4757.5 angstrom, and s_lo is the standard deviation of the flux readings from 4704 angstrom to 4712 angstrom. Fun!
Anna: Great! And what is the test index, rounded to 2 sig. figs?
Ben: 2.1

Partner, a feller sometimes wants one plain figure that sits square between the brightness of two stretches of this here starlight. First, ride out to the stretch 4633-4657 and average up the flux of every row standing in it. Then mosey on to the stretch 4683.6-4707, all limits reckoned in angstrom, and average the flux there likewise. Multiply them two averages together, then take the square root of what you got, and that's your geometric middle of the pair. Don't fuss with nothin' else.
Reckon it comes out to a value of 1.19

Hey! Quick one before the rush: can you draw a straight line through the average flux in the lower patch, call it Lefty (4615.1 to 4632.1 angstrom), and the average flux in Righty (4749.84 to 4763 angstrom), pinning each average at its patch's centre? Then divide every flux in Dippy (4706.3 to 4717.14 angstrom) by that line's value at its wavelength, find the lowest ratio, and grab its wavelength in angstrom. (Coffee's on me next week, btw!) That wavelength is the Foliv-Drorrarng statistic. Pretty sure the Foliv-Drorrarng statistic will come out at 4716.60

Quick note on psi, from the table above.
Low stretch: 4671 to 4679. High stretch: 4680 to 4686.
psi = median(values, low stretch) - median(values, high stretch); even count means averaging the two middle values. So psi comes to -0.08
